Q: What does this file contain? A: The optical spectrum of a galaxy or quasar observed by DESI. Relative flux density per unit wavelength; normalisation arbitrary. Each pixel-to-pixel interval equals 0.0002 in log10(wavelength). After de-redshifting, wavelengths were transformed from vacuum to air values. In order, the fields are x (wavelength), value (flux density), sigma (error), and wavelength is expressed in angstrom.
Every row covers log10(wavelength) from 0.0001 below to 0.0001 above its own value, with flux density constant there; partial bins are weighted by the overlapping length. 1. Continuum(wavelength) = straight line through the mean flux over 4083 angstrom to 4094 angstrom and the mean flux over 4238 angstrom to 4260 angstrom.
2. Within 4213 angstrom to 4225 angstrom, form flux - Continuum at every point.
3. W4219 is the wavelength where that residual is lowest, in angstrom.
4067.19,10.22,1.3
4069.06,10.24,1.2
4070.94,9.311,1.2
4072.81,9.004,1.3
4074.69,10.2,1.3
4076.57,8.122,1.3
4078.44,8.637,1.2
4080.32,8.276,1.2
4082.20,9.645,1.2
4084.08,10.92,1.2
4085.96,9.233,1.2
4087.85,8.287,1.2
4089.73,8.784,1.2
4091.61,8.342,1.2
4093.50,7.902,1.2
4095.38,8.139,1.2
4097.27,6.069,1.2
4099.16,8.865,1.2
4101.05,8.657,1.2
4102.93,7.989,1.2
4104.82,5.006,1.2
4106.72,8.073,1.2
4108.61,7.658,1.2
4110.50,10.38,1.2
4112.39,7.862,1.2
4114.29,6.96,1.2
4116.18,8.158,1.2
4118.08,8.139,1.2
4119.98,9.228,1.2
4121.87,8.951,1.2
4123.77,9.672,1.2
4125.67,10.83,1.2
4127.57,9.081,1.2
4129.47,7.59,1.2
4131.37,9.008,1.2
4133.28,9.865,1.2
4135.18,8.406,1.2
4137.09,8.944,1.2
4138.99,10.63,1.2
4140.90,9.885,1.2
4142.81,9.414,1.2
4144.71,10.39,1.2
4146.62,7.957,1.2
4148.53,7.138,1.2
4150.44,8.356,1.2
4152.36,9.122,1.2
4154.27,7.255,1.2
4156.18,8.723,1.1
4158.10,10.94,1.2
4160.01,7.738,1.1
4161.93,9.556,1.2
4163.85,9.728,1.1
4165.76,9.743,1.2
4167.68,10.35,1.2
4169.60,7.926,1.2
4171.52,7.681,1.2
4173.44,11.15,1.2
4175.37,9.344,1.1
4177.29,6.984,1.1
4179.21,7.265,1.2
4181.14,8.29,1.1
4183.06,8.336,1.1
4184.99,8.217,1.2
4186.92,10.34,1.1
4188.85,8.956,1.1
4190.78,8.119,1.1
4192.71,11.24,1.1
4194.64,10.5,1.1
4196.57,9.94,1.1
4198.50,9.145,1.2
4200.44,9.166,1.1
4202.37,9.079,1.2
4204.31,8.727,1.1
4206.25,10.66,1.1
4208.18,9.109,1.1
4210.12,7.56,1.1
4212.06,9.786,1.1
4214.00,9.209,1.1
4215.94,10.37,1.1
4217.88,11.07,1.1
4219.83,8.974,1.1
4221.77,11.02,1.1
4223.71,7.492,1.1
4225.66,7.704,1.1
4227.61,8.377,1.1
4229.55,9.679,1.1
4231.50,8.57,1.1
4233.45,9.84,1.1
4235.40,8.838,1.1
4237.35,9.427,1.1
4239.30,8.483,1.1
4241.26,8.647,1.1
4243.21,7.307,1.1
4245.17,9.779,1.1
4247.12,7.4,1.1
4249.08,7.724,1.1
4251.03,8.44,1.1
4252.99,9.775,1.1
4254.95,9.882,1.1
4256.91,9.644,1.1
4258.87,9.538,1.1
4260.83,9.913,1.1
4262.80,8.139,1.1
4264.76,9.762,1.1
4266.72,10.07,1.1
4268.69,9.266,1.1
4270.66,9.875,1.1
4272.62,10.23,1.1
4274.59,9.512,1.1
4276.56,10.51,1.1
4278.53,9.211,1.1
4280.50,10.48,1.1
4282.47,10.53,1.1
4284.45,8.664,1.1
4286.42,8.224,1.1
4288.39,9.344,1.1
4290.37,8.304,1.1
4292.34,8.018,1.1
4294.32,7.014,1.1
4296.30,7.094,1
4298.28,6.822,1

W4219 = 4223.71 angstrom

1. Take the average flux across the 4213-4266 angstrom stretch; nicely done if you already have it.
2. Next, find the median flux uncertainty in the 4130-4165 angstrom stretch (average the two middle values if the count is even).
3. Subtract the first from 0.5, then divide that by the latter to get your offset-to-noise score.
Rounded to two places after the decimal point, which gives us -7.15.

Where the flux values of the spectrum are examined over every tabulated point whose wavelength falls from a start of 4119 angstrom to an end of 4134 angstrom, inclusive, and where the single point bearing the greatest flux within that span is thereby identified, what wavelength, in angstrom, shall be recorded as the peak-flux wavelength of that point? 4125.67 angstrom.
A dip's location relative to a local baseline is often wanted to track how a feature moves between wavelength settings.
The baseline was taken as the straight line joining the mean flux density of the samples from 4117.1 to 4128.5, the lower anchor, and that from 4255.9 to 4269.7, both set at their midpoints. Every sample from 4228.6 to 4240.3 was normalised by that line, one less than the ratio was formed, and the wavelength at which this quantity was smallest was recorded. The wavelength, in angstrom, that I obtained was 4239.30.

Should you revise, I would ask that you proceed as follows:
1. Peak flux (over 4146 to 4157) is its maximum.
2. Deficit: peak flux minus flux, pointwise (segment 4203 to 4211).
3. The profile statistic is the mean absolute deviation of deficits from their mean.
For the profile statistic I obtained 0.87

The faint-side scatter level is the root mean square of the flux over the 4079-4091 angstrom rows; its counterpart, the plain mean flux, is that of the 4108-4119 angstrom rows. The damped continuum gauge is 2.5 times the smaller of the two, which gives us 20.5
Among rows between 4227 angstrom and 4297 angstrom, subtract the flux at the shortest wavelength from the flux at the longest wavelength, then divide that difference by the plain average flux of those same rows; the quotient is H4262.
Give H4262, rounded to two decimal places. -0.14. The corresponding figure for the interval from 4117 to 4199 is 0.11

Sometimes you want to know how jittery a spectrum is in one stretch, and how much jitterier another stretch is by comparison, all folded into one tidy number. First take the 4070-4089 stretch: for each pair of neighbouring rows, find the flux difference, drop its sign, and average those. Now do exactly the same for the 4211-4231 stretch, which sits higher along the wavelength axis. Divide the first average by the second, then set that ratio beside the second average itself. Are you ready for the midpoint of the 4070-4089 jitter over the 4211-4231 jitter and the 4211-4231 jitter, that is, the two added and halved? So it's 1.08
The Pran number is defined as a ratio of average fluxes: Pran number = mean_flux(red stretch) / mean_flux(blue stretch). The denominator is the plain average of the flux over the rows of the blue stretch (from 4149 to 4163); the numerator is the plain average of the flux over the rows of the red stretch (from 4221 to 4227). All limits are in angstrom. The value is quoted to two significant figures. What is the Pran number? 0.99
